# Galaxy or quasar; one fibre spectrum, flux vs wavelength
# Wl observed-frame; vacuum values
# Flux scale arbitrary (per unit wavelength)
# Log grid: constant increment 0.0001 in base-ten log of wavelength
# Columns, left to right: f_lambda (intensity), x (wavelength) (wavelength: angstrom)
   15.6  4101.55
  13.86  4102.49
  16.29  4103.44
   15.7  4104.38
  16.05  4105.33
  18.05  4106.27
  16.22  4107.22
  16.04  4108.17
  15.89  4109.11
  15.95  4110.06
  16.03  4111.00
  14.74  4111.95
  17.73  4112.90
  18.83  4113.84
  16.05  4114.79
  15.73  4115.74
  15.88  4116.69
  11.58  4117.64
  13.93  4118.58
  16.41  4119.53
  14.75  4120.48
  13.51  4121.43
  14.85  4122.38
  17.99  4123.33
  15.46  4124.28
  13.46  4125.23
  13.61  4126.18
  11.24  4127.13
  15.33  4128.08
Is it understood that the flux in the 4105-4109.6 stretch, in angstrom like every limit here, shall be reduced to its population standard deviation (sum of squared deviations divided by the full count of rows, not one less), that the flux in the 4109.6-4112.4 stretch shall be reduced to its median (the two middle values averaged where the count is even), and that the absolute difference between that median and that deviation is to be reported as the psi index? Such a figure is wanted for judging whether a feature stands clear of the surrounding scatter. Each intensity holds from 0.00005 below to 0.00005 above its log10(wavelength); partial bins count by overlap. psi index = 15.1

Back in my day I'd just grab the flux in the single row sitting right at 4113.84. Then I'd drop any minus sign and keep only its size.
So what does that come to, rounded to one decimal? 18.8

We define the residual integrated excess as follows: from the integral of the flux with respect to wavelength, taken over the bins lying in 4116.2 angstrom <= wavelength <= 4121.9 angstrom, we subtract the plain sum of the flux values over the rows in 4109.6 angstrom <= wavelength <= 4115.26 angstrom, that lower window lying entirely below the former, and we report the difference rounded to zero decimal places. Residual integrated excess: -18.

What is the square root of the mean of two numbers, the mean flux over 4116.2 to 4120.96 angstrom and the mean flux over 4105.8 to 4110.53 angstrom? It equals 3.93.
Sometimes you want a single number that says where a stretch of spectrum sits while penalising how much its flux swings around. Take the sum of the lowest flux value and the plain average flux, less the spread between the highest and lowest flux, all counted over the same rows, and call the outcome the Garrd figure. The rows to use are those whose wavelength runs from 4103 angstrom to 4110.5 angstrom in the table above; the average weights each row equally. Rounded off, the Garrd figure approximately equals 29.6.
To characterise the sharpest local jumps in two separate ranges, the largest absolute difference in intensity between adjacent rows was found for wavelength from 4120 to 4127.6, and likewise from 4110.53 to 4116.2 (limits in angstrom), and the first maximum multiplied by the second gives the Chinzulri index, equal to 9.4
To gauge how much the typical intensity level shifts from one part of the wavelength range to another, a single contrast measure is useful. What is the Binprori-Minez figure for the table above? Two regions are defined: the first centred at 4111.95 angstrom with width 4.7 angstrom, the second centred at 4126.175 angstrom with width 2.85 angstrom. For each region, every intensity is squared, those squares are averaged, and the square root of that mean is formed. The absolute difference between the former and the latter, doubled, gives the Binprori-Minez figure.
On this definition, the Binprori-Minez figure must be 7.8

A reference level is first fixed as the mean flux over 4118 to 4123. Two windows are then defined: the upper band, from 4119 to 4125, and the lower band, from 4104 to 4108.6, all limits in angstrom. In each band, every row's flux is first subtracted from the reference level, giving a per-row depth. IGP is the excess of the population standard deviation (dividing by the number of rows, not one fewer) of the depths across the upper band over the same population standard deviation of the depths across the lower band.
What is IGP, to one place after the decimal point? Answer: 0.6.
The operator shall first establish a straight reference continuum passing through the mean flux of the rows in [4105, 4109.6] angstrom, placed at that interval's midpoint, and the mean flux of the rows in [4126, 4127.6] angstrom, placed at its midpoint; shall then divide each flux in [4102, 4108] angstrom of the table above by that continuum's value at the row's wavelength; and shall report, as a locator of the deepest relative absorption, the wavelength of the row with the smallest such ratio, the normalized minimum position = 4102.49 angstrom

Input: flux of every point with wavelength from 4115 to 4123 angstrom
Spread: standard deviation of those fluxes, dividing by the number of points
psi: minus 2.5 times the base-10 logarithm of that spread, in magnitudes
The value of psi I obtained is -0.41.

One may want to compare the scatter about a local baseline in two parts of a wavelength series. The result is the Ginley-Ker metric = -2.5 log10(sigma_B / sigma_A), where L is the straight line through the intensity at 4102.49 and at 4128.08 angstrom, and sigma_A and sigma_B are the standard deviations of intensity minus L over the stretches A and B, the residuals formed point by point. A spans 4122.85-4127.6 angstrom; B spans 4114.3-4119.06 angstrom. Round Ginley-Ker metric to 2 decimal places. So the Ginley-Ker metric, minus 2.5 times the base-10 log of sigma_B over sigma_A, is 0.30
